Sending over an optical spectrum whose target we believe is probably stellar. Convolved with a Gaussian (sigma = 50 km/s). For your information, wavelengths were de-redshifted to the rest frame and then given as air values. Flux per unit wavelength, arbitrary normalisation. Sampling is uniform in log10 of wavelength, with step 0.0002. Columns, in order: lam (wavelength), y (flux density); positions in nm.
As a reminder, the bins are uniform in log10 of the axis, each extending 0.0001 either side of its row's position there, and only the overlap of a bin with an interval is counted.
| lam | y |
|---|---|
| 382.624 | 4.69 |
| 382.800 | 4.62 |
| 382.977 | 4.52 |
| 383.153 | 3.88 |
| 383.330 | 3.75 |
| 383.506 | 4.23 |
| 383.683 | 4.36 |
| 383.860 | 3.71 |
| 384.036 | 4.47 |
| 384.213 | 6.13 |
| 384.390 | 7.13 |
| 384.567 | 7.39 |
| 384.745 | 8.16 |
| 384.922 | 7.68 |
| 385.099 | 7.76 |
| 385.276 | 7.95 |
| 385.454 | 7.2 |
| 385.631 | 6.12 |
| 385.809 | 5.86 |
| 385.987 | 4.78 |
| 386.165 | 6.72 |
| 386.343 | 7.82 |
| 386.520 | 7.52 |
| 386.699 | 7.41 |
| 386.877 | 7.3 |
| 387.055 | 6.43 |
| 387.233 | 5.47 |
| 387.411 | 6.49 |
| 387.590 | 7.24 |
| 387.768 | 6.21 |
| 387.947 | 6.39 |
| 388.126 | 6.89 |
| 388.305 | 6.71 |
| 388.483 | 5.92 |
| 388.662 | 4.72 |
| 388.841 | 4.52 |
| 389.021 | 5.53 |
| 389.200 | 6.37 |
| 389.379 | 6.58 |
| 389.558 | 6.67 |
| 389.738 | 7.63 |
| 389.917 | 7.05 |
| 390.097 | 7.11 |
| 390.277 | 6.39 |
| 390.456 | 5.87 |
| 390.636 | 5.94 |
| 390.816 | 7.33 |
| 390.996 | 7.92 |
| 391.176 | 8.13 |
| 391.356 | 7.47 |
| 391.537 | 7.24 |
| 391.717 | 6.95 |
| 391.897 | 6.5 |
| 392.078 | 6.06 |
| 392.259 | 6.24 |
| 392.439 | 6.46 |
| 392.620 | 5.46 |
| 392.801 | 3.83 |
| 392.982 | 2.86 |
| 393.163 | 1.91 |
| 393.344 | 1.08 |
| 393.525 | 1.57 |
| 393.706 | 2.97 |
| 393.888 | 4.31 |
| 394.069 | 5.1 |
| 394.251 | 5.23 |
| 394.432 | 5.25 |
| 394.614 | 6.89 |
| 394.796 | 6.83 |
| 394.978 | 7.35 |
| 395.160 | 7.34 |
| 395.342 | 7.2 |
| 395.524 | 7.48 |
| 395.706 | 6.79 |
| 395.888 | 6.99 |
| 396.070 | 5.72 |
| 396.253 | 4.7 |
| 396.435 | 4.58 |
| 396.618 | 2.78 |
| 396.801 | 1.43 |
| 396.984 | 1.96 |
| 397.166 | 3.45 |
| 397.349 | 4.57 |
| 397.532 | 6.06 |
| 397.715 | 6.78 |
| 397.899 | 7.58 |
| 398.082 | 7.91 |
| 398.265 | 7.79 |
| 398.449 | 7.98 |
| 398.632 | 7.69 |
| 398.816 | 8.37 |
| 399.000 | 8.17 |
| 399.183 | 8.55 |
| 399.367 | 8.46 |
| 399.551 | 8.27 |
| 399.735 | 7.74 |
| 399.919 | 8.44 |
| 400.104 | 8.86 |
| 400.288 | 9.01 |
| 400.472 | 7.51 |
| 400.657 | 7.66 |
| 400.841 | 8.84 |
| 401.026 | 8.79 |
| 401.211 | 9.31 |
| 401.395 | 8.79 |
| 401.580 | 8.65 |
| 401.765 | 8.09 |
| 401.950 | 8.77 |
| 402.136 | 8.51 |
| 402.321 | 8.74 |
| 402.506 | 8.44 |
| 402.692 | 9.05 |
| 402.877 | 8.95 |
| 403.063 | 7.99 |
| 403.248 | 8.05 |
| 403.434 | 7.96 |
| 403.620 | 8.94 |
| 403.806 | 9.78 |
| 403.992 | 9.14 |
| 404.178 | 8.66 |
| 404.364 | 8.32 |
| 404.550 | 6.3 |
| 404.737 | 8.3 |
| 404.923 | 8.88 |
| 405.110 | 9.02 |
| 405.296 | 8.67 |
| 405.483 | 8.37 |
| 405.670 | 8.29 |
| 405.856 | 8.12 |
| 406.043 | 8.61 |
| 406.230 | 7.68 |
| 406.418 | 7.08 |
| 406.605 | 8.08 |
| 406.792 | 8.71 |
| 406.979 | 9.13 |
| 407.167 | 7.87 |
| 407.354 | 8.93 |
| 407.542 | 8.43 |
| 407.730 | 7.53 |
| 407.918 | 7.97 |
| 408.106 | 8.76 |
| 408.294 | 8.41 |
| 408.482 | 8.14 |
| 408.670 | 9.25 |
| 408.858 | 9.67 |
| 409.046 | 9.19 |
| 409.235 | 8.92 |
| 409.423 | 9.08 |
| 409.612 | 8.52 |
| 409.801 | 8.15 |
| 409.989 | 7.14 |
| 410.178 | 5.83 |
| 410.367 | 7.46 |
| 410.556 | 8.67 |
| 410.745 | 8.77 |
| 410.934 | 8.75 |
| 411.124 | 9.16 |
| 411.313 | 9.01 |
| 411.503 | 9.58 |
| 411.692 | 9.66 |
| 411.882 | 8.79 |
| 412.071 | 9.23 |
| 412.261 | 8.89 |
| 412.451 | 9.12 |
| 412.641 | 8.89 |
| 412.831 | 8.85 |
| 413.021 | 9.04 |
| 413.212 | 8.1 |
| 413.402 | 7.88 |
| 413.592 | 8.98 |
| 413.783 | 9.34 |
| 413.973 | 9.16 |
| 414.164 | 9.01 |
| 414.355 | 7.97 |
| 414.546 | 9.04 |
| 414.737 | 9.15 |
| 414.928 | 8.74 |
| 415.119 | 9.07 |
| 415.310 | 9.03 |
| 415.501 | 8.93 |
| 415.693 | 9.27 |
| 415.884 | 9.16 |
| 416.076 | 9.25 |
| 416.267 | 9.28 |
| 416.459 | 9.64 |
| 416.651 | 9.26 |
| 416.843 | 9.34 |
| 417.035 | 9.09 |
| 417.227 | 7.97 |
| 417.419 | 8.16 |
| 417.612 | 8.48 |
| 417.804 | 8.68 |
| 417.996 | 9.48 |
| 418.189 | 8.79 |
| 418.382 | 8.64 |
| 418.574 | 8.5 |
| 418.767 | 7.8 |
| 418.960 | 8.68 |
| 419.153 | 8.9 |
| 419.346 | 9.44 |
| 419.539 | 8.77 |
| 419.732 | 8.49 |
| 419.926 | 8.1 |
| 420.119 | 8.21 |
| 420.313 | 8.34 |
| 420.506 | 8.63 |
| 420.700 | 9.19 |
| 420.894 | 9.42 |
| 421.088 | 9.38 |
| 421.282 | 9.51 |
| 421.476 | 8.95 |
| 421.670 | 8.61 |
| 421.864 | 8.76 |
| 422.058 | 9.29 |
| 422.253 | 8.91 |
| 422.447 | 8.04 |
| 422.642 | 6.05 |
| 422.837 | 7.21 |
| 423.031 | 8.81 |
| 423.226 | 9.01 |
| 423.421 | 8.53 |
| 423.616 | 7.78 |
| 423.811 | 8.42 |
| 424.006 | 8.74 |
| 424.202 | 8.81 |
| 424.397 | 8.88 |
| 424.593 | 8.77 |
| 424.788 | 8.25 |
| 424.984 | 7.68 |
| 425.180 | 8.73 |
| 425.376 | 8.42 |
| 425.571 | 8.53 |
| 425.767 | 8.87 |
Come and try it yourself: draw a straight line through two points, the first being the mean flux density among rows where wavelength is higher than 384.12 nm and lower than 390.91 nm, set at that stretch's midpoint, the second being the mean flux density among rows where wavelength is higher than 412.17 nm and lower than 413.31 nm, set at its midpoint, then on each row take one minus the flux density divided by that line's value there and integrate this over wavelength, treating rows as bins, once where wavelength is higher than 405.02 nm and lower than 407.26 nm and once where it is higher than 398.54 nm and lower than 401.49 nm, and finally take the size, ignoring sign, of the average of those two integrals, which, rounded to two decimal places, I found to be 0.14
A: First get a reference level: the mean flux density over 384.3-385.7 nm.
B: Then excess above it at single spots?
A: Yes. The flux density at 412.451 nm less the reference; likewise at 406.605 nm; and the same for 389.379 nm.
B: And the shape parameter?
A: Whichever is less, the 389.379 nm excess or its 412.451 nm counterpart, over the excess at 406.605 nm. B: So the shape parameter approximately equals -1.3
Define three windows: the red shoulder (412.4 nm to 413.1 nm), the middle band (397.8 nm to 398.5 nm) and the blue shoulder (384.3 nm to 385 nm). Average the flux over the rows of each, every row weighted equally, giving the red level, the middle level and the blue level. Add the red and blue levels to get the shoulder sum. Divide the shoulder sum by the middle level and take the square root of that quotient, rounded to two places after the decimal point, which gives 1.46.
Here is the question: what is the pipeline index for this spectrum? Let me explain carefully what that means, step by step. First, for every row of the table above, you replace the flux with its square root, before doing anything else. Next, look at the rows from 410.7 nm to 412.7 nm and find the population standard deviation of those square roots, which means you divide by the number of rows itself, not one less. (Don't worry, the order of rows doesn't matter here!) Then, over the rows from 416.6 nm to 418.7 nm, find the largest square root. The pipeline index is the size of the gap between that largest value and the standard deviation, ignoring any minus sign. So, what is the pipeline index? 3.03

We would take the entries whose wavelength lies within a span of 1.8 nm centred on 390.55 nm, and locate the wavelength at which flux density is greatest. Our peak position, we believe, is 391.176 nm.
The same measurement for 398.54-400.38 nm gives 400.288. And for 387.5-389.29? 387.590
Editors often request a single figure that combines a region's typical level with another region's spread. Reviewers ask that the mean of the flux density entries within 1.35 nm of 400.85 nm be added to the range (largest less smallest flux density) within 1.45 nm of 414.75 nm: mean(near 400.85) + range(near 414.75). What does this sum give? 9.9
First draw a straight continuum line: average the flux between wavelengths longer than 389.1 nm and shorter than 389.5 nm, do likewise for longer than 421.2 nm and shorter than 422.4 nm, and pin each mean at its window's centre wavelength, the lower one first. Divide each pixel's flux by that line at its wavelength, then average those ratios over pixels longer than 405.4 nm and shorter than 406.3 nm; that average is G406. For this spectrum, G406 1.06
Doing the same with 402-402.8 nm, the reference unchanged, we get 1.16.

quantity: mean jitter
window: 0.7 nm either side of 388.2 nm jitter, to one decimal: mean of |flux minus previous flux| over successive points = 0.6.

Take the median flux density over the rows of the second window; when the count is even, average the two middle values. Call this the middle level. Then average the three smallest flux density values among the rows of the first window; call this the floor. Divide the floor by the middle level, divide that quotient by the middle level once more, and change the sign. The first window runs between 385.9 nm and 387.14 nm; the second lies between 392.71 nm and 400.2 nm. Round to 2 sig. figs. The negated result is -0.13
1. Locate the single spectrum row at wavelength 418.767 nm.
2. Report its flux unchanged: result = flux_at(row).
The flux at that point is 7.8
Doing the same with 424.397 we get 8.88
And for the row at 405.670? 8.29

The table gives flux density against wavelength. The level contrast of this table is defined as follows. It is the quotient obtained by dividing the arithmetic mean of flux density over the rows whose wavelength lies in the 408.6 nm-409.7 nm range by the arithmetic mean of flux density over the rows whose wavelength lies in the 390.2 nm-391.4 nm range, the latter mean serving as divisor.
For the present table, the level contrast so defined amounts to 1.30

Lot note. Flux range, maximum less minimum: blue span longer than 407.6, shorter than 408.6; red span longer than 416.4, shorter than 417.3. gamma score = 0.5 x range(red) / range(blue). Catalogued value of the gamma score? 0.68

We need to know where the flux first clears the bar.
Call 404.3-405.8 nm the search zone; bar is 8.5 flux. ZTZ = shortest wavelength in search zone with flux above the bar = 404.923 nm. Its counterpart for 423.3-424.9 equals 423.421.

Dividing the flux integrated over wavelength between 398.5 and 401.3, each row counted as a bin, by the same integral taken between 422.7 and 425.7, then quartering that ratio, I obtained 0.23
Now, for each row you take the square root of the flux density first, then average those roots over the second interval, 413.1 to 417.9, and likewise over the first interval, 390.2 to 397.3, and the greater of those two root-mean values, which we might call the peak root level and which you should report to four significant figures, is 2.979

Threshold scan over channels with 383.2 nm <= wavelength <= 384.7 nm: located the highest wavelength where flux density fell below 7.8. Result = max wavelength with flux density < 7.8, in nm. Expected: 384.567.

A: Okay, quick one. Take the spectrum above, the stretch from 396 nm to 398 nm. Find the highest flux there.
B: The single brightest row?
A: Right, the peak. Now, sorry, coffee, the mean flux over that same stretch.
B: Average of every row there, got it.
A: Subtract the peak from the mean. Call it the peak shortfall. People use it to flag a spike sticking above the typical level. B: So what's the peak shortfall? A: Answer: -3.07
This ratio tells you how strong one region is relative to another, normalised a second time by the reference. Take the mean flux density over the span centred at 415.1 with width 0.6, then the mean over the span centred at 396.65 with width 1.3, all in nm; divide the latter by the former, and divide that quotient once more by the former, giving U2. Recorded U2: 0.044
